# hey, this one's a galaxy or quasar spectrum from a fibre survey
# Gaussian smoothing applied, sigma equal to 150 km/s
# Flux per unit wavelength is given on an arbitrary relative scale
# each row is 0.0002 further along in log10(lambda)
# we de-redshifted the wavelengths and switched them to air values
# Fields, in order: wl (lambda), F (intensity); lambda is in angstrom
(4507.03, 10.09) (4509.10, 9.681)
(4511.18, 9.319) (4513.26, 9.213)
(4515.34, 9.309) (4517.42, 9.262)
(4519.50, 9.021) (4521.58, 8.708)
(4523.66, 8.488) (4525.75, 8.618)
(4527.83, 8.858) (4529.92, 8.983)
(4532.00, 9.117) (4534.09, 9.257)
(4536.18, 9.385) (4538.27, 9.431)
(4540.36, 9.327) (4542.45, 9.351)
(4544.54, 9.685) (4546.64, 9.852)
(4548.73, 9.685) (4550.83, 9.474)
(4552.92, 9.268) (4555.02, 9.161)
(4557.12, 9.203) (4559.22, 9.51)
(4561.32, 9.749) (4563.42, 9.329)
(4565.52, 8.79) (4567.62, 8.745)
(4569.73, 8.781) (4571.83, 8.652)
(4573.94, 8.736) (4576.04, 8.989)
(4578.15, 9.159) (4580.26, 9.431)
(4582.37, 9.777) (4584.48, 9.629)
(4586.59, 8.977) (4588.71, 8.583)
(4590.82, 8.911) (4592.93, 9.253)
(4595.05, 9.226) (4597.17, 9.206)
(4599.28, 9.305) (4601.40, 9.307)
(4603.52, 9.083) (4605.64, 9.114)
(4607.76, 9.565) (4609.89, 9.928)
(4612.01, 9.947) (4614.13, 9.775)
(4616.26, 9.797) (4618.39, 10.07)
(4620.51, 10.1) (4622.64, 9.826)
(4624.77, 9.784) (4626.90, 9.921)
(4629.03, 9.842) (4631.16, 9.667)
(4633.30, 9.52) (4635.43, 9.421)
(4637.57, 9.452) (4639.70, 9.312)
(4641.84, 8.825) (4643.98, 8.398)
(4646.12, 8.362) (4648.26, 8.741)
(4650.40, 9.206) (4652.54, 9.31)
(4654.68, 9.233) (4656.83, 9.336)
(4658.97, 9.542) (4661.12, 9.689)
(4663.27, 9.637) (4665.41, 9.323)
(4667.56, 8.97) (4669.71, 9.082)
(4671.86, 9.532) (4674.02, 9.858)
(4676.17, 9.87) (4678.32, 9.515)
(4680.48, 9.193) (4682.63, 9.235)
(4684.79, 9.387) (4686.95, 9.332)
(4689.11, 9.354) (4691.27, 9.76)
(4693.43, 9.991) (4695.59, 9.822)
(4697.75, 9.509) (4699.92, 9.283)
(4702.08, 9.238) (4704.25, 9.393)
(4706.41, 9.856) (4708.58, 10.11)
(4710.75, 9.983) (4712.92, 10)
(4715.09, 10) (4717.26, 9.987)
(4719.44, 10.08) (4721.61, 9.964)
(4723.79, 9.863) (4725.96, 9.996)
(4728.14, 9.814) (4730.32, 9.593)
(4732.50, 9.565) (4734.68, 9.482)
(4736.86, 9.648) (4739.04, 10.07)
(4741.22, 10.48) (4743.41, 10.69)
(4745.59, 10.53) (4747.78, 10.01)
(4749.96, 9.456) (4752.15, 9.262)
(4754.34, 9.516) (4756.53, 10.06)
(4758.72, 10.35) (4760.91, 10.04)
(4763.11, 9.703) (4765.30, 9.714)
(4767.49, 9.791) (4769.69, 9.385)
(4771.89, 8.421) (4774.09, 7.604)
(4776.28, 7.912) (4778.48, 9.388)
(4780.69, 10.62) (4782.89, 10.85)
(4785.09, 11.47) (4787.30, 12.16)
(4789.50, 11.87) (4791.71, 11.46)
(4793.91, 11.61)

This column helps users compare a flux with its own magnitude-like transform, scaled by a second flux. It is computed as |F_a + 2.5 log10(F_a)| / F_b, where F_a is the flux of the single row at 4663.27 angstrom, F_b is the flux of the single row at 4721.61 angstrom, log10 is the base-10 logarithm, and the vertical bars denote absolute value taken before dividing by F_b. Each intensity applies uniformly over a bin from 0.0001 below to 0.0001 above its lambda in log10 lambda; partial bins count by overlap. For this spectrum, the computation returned 1.21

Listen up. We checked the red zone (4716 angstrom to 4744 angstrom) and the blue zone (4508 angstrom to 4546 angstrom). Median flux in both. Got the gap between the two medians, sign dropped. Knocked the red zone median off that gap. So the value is -9.26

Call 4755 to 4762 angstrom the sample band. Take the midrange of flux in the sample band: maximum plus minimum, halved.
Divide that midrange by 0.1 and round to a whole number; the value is 102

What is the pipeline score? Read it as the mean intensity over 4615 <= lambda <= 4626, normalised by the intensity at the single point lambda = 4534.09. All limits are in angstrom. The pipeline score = 1.07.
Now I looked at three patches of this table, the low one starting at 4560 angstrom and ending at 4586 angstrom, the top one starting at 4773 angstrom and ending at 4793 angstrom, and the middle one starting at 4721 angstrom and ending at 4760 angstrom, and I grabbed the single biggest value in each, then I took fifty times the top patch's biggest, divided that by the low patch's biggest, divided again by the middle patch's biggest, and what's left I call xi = 5.8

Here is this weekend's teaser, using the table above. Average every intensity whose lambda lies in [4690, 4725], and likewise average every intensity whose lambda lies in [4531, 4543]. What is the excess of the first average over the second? 0.49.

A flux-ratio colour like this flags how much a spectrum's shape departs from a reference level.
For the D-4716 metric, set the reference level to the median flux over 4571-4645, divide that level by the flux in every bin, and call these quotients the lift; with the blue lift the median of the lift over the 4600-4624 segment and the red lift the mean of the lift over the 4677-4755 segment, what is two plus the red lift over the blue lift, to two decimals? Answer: 3.01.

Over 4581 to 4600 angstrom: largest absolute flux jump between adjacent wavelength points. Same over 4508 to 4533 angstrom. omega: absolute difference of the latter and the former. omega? 0.29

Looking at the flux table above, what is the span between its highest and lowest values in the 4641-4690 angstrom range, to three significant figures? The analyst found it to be 1.51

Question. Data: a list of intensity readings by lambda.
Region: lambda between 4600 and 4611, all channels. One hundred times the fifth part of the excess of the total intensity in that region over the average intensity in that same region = 752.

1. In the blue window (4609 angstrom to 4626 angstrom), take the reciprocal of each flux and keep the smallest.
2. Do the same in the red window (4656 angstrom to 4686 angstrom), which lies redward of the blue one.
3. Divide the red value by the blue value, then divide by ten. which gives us 0.102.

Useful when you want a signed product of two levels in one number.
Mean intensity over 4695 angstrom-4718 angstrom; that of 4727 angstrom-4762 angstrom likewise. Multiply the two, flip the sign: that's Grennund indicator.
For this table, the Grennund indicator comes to -97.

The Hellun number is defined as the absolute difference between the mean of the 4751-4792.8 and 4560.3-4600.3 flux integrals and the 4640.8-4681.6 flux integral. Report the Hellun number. 14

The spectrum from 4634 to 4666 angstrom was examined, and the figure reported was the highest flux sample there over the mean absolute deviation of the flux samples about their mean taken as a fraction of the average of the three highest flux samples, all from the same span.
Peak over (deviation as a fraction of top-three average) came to 289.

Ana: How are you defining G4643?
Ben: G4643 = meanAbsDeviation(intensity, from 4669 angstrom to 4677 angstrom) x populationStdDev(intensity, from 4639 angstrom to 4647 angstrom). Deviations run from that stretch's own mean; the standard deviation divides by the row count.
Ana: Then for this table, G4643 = 0.11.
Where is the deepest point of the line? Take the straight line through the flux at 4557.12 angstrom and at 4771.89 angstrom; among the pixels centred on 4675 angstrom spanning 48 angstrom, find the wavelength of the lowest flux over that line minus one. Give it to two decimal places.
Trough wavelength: 4667.56 angstrom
